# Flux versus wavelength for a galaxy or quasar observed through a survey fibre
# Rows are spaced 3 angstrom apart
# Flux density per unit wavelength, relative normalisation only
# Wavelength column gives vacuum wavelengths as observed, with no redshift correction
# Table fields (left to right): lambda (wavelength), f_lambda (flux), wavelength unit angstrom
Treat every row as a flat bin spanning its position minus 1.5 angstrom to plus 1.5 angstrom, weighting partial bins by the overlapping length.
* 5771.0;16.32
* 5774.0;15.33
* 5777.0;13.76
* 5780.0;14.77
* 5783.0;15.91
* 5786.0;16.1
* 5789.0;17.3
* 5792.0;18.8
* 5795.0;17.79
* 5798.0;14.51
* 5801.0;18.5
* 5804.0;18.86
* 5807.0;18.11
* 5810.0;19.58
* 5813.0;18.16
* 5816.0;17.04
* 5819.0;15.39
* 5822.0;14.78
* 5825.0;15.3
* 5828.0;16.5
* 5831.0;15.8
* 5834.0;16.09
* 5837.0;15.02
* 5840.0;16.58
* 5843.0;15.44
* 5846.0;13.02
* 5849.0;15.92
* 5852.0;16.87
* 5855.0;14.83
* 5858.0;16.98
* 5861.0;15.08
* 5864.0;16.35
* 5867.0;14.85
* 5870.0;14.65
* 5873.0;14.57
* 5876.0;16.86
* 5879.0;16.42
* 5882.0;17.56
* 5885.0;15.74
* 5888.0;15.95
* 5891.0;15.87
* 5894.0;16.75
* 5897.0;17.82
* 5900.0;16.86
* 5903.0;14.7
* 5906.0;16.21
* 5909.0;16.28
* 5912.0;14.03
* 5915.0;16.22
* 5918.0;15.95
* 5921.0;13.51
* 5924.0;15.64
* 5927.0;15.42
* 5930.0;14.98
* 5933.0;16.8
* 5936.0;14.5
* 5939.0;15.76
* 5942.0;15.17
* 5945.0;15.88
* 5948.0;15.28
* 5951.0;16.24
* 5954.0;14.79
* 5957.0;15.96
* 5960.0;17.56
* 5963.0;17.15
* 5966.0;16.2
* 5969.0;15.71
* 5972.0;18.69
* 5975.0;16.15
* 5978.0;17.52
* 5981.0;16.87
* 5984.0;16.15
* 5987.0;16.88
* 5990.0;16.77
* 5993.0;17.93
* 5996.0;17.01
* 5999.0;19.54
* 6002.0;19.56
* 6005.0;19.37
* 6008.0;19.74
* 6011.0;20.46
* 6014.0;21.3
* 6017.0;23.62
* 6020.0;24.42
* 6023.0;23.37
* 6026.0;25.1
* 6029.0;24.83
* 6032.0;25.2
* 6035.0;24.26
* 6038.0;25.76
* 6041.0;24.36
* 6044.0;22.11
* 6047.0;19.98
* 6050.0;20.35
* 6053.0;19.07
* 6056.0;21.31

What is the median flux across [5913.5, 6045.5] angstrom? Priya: 16.9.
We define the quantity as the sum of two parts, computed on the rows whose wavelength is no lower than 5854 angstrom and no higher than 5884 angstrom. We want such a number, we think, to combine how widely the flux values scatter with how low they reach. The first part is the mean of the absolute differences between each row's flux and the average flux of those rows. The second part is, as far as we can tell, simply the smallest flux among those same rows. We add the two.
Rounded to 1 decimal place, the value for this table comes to 15.6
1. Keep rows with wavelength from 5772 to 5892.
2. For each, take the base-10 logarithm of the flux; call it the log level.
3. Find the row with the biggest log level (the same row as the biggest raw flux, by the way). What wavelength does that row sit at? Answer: 5810.0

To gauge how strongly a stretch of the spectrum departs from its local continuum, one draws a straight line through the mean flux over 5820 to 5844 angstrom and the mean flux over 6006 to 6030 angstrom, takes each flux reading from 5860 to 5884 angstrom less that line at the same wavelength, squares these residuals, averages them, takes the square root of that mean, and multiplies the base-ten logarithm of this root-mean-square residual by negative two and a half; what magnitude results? -0.56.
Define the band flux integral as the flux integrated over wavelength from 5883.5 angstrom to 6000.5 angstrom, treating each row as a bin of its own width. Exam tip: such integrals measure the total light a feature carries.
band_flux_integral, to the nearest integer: 1897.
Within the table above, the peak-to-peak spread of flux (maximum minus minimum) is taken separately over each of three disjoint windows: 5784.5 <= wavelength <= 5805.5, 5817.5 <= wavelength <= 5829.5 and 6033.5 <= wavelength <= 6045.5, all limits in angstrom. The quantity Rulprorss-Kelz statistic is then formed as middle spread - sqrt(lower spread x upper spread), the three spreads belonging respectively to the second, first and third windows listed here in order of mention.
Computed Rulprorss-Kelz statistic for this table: -2.3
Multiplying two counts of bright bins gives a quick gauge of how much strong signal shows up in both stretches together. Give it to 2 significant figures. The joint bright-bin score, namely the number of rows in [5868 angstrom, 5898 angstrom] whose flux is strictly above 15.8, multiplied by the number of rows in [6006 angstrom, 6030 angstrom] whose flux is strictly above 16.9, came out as 56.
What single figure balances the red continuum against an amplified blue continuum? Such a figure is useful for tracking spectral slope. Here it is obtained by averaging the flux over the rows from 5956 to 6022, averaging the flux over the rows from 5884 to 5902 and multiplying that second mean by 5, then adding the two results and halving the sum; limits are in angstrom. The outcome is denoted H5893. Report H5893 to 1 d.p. 50.4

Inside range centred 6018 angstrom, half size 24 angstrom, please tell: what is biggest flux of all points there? 25.76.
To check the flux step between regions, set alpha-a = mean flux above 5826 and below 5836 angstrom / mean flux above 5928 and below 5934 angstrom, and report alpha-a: 1.02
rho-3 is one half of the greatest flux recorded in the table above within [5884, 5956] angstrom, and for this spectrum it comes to 8.9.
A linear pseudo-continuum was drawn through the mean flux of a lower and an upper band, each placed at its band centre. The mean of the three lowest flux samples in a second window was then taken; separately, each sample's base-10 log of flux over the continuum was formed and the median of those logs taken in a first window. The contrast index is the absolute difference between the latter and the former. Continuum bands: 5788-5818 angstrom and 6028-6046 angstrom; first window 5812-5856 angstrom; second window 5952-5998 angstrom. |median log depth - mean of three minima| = 15.6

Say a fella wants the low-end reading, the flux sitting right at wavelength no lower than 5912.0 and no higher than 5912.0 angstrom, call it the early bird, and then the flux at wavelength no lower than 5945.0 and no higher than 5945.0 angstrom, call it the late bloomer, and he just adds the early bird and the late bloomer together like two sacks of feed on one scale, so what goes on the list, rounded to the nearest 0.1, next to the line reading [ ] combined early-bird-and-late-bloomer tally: 29.9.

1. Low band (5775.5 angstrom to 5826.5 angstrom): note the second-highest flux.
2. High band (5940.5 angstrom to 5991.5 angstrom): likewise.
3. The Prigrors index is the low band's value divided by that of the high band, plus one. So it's 2.07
